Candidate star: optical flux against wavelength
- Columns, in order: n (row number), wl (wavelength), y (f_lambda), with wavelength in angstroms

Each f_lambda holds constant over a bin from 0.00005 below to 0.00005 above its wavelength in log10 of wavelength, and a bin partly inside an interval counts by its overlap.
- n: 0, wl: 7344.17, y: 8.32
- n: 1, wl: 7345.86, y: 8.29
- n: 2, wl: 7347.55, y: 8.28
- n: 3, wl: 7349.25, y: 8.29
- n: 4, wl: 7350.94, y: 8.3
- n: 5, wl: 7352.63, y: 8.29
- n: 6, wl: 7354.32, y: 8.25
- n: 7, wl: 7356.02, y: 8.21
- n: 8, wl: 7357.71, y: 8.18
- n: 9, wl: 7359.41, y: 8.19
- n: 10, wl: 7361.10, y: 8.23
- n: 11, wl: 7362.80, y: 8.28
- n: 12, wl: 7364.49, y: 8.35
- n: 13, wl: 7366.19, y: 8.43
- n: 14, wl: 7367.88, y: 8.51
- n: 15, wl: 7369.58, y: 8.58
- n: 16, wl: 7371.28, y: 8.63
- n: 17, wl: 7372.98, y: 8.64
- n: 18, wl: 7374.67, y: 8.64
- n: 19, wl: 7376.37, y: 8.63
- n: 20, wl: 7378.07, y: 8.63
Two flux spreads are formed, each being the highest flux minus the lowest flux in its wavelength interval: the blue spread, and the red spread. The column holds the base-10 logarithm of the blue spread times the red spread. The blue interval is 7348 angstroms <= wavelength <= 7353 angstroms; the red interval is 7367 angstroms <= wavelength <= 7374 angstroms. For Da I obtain -2.9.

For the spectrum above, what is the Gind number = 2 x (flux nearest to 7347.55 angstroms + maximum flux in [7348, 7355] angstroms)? 33.16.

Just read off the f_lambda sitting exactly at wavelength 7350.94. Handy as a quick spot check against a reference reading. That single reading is 8.3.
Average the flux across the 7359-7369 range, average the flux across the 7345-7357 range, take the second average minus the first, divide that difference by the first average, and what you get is -0.01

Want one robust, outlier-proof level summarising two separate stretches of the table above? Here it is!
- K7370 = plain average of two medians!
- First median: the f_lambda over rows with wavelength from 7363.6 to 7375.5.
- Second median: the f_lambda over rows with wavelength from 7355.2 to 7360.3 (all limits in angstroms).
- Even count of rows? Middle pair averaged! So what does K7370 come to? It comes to 8.385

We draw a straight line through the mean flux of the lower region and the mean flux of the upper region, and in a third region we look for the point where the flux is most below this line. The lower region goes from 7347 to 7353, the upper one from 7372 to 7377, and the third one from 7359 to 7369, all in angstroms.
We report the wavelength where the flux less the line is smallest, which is 7359.41 angstroms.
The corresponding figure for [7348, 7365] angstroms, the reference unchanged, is 7359.41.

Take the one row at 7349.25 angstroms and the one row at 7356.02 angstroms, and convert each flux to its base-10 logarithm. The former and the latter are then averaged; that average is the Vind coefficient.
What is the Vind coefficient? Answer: 0.916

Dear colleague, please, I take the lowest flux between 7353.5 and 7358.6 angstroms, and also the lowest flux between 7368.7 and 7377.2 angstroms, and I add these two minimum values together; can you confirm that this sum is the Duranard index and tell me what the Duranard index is 16.76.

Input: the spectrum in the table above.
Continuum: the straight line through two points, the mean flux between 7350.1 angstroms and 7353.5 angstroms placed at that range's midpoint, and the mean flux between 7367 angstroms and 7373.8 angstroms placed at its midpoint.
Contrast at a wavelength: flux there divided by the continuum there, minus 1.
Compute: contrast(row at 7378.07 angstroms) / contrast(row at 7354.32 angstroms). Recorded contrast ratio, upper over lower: 1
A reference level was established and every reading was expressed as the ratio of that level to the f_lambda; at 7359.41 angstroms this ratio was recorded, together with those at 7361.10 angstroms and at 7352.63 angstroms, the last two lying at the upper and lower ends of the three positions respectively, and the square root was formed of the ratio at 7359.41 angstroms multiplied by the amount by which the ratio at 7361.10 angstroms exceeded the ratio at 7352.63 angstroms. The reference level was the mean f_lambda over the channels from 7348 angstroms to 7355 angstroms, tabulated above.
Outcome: 0.086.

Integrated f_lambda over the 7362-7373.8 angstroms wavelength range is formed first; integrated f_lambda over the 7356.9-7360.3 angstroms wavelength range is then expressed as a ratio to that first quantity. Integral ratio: 0.28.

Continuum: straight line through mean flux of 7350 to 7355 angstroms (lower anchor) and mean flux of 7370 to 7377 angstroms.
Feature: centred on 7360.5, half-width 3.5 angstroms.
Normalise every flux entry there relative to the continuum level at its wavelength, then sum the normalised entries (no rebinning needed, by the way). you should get 3.91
